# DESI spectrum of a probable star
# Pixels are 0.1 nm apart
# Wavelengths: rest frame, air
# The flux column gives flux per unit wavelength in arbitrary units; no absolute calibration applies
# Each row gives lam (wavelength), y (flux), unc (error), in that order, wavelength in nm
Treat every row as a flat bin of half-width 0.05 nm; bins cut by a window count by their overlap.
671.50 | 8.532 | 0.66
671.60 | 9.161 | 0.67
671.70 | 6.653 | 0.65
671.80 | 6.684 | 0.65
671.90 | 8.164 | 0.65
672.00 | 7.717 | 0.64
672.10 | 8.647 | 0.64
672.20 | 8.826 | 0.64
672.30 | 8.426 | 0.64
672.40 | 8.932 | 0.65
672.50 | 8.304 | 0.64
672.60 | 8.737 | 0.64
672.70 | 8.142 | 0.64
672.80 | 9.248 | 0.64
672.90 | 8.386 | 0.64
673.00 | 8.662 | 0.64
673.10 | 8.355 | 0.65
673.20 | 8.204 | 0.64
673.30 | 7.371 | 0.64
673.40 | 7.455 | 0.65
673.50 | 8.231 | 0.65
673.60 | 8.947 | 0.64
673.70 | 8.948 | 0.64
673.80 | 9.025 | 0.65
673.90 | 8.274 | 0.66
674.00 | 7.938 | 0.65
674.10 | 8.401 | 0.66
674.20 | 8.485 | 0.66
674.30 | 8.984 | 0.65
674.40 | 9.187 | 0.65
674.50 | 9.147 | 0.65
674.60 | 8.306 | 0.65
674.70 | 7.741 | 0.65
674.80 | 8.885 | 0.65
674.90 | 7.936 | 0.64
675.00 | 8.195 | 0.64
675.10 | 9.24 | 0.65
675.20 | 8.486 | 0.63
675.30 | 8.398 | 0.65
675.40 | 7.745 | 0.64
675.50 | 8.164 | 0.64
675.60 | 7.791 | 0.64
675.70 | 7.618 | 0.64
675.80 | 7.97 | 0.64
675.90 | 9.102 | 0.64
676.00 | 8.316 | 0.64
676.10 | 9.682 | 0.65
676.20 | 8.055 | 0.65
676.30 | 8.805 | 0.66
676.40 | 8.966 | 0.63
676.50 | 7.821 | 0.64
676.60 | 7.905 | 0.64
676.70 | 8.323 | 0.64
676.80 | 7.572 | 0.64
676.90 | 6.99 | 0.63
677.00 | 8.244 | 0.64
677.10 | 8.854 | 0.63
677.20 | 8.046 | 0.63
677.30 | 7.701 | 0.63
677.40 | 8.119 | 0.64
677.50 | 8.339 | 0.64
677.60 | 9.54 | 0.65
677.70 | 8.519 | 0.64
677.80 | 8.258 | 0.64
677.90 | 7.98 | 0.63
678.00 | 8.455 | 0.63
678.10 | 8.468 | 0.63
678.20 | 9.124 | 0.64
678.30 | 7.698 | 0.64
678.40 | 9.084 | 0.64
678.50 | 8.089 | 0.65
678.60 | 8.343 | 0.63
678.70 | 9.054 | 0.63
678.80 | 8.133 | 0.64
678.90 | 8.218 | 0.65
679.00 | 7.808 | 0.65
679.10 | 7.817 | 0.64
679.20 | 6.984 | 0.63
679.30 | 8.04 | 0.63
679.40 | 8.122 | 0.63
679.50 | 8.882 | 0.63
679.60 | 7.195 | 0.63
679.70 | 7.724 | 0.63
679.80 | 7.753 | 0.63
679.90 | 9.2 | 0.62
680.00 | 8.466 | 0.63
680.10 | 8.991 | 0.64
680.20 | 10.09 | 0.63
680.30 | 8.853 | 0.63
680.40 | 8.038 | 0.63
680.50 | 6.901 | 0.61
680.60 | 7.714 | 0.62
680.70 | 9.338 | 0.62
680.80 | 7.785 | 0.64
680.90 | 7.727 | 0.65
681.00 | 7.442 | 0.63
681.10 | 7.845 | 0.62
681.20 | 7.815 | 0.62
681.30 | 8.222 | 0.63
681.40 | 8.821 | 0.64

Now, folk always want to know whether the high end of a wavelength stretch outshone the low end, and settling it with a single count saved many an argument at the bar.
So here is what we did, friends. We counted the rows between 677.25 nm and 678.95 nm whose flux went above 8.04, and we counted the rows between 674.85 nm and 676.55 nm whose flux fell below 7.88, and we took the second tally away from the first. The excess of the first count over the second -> 10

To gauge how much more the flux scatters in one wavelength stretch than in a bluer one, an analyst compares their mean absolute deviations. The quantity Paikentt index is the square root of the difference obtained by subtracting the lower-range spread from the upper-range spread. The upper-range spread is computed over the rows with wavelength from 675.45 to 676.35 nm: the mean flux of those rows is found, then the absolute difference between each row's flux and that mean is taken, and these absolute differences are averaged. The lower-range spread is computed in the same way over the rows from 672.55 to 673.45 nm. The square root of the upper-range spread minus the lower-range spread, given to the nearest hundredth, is 0.32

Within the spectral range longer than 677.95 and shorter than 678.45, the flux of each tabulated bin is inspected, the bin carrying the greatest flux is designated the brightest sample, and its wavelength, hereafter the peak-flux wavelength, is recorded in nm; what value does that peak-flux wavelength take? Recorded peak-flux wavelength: 678.20 nm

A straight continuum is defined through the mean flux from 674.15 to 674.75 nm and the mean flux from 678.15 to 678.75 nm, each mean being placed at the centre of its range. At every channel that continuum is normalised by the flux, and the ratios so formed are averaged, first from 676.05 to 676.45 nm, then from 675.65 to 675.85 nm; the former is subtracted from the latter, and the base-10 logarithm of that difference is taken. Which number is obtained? -0.9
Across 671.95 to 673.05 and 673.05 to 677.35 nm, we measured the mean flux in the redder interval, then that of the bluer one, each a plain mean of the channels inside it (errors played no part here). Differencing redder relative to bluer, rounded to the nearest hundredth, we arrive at -0.23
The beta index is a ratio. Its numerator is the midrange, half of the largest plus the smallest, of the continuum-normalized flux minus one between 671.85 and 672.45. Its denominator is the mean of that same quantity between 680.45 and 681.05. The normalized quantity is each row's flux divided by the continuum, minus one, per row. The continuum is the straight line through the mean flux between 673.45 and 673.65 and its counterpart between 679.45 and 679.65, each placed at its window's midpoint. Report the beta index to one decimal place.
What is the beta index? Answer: 3.2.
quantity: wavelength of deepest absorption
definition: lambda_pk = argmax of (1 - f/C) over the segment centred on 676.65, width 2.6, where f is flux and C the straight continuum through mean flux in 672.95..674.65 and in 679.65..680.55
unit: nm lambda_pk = 676.90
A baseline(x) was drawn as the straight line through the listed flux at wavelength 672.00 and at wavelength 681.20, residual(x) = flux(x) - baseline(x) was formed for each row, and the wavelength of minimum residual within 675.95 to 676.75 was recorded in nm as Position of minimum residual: 676.50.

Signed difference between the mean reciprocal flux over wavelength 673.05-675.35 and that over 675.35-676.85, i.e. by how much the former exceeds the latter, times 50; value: -0.14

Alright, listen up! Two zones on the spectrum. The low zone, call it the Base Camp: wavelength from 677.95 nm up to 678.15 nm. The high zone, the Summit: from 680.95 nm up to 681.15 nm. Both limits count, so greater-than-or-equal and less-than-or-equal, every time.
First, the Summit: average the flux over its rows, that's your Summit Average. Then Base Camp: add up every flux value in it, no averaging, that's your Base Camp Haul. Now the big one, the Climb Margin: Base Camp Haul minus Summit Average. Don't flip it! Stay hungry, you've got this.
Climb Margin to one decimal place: 9.3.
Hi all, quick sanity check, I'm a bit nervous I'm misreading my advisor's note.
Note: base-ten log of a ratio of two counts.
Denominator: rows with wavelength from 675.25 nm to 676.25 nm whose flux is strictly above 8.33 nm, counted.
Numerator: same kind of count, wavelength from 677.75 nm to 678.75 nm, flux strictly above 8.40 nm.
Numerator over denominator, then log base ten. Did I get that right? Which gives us 0.22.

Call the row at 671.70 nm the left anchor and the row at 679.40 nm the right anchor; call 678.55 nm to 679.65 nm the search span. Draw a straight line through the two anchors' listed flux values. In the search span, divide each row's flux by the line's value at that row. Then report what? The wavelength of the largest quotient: 678.70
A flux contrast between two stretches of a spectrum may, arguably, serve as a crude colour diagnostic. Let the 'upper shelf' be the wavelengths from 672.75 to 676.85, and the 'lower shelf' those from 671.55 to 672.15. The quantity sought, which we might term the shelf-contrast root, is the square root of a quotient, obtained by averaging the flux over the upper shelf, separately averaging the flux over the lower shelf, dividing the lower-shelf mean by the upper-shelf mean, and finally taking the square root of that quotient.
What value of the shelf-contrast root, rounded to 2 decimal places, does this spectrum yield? 0.97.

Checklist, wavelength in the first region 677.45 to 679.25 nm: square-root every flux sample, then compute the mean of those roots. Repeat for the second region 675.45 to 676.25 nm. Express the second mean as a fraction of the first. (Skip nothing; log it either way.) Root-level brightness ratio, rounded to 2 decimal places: 1.00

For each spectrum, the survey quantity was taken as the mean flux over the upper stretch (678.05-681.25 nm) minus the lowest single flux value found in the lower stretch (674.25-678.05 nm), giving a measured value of 1.2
